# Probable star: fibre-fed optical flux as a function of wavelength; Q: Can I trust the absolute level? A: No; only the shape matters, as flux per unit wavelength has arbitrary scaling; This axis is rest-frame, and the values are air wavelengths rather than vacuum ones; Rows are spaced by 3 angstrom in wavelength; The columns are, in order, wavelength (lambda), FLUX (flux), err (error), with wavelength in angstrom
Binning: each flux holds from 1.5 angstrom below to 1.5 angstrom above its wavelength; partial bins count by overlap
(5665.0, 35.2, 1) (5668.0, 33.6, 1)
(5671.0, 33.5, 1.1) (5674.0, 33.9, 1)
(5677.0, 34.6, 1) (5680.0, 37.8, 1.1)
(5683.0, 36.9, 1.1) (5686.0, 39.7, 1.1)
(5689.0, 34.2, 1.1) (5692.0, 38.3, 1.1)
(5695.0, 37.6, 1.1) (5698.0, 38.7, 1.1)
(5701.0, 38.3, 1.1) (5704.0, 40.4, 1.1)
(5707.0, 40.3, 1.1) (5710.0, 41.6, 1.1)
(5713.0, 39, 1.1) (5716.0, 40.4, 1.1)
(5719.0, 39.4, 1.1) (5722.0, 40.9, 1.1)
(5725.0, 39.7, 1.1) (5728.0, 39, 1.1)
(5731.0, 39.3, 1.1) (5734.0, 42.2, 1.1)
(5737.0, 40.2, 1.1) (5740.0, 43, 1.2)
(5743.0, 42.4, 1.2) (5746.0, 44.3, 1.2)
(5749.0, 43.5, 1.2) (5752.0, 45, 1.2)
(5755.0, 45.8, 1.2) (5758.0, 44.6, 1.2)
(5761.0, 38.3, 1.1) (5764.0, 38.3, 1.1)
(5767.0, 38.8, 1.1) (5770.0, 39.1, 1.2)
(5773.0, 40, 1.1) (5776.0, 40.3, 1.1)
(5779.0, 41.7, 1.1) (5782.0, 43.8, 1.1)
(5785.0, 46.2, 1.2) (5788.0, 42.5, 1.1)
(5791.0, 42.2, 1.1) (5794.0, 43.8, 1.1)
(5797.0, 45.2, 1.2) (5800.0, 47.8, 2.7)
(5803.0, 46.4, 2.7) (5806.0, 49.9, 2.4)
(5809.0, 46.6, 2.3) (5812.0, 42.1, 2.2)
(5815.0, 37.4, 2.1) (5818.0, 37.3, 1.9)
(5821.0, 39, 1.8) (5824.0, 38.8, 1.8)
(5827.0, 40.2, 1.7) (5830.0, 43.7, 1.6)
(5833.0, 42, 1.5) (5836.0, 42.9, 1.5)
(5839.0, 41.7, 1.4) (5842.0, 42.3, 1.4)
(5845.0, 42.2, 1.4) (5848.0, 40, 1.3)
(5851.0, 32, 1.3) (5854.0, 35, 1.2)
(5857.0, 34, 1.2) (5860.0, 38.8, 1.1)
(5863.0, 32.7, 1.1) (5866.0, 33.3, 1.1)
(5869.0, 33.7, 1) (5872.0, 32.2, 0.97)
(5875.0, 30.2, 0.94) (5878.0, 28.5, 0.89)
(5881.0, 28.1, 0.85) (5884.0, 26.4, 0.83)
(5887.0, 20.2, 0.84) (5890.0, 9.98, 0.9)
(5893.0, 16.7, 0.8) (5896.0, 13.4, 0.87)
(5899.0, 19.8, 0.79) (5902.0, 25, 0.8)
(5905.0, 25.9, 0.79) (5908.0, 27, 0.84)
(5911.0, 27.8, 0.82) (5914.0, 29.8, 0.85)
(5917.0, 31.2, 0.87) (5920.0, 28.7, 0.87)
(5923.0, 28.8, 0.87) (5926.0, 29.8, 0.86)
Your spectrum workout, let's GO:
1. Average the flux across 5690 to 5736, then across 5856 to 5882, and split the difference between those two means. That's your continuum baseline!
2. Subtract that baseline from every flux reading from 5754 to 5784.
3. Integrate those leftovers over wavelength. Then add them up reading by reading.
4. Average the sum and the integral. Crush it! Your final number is 101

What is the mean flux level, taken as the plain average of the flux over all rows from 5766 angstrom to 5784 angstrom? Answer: 41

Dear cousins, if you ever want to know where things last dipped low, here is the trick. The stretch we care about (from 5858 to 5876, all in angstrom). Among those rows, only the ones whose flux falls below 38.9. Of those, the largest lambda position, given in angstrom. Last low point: 5875.0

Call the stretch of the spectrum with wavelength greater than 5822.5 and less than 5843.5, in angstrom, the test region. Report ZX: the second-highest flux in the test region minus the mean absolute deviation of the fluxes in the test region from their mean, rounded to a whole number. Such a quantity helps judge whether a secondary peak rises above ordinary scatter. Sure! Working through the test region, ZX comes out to 42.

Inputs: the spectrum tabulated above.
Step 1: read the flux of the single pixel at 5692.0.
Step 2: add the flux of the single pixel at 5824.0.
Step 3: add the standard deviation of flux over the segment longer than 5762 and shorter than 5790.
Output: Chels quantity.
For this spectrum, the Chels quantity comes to 80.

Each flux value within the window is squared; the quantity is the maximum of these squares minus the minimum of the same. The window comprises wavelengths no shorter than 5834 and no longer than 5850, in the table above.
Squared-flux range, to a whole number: 240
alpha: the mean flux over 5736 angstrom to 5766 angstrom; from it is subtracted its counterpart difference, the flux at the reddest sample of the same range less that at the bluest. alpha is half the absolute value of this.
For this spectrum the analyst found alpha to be 22.2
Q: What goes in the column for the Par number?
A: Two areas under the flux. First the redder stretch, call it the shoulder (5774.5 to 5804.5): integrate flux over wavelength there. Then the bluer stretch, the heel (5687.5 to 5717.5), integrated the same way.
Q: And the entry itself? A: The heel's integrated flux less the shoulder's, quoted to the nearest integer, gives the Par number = -153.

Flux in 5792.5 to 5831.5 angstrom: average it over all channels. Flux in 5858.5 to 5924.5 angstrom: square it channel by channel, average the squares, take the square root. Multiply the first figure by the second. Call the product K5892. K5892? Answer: 1184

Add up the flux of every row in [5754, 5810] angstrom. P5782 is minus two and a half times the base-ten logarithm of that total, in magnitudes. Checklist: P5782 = -7.3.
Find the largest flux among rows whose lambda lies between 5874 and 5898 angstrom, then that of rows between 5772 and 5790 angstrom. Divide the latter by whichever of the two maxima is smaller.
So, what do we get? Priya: 1.53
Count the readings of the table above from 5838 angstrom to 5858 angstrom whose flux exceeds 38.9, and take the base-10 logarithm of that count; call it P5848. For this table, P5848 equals 0.60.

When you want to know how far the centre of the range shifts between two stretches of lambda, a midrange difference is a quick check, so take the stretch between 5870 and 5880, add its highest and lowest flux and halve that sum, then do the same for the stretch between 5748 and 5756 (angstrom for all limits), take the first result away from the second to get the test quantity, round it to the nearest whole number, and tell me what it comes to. 14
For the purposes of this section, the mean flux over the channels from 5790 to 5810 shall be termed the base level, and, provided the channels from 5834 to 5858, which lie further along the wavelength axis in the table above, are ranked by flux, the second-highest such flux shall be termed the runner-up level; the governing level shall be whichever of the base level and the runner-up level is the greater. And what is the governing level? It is 46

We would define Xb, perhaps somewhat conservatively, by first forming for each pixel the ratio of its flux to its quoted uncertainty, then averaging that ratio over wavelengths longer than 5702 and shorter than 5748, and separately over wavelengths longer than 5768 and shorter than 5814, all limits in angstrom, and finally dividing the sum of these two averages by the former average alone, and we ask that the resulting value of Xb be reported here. 1.86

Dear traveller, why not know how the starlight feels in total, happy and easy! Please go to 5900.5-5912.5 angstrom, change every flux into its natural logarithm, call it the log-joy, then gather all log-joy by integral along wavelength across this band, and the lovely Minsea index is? 39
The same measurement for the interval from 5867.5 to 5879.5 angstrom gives 41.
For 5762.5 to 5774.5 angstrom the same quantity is 44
